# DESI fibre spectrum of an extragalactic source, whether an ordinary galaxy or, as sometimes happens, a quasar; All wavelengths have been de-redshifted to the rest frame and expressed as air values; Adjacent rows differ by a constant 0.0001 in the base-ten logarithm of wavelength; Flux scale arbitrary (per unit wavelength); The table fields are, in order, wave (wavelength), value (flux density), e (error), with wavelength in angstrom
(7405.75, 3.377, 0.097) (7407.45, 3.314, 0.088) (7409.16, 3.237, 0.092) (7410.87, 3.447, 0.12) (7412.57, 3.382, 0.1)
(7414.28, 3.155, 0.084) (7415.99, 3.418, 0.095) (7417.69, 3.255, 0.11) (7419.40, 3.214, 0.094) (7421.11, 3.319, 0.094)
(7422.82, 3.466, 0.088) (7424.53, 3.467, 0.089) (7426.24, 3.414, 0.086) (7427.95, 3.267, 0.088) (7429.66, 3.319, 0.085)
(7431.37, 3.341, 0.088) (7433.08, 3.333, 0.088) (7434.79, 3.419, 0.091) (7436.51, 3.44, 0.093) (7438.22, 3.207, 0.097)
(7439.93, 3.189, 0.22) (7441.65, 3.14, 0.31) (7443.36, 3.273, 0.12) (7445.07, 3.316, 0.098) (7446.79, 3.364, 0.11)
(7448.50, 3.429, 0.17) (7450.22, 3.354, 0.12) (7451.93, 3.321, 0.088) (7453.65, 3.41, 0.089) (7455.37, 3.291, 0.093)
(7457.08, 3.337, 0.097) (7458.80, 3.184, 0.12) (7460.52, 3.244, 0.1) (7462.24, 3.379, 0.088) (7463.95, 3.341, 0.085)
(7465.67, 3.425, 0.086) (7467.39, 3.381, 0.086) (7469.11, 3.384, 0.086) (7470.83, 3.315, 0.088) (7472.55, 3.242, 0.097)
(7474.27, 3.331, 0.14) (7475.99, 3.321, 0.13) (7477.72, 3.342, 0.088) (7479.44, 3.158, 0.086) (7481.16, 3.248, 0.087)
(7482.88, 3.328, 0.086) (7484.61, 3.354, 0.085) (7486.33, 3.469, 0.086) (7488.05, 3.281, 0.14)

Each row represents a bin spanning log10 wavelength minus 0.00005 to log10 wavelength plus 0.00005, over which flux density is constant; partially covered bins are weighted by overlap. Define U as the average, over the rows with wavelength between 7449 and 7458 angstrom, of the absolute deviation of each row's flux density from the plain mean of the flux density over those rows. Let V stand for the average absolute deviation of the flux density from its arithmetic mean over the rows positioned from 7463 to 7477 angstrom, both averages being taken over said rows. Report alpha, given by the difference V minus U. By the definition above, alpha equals 0.01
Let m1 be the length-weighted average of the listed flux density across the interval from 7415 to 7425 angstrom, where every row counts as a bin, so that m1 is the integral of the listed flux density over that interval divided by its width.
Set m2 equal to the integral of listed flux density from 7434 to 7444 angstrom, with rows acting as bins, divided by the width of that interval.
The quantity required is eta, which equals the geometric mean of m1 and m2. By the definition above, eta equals 3.31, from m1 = 3.35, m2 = 3.28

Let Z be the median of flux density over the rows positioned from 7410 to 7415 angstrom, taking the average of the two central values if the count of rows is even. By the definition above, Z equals 3.38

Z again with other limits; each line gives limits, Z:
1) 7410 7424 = 3.35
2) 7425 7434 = 3.33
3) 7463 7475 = 3.34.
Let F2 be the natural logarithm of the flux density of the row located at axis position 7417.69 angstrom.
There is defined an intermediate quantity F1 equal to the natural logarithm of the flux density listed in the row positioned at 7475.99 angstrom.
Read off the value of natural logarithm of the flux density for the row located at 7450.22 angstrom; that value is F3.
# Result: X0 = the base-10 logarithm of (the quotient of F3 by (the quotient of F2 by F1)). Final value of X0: 0.090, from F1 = 1.20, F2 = 1.18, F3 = 1.21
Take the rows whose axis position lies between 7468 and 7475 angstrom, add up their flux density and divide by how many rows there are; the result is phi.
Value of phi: 3.32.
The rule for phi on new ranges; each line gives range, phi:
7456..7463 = 3.29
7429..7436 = 3.35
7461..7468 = 3.38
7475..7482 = 3.27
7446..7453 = 3.37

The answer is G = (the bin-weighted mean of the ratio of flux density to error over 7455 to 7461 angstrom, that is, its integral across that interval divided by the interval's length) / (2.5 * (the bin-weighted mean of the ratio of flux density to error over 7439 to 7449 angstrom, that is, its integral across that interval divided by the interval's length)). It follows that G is 0.56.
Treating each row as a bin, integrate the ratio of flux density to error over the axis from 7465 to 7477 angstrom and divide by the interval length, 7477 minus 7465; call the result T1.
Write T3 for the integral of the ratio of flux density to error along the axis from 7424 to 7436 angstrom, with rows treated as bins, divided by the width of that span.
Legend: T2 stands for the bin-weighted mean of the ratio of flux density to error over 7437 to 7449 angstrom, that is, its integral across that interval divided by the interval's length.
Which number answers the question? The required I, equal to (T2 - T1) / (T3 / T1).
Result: -8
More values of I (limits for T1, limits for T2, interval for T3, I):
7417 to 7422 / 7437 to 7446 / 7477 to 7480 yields -8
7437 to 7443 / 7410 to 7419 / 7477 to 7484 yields 7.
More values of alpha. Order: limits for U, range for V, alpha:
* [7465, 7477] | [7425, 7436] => 0.00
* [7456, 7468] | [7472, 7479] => -0.03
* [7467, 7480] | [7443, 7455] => -0.01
